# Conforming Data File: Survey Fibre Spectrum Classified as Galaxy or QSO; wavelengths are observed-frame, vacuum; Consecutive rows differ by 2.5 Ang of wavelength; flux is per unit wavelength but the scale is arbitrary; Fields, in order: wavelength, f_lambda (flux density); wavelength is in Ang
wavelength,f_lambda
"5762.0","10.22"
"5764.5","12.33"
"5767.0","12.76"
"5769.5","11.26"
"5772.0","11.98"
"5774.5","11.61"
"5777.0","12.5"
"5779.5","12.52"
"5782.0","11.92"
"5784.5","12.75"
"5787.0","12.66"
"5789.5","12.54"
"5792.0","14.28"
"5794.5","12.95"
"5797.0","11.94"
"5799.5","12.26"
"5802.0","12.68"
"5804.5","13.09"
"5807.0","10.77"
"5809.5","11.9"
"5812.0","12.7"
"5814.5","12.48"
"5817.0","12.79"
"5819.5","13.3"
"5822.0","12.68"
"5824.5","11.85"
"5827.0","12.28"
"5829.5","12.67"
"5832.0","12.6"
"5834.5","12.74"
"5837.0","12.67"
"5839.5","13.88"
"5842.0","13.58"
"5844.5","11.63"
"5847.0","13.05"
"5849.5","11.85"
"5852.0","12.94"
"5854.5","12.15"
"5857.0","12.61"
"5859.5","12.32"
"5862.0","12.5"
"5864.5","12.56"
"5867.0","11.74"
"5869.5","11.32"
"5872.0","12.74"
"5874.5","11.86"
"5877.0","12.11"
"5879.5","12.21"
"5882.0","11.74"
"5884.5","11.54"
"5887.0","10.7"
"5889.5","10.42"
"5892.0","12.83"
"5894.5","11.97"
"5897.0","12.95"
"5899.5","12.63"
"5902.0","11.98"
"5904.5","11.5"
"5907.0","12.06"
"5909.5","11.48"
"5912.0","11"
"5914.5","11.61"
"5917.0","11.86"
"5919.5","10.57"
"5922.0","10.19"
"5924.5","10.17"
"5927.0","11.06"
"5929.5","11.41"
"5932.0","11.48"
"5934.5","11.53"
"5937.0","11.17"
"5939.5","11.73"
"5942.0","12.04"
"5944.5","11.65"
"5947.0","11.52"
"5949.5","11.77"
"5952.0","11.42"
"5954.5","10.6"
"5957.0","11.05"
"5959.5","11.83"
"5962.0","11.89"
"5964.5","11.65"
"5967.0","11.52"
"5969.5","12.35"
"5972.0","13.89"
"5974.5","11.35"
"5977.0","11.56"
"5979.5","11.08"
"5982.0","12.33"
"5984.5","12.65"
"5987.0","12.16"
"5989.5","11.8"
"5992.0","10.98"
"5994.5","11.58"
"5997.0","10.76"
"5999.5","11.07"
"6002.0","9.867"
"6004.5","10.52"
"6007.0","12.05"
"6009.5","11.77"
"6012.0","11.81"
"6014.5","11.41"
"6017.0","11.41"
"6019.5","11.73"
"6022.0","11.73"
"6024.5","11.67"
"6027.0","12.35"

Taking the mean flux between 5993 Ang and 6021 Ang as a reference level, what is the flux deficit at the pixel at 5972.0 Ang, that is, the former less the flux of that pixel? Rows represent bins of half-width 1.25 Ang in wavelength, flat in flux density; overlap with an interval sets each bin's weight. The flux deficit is -2.6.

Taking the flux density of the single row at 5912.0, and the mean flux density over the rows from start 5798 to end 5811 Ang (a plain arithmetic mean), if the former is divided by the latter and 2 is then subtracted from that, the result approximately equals -1.09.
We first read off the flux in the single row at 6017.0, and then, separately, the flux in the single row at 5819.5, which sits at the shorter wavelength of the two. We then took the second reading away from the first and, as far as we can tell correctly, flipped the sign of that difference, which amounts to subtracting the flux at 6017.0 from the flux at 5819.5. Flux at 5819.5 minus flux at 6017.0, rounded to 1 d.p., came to 1.9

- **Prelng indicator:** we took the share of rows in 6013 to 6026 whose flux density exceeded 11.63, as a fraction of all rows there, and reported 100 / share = 167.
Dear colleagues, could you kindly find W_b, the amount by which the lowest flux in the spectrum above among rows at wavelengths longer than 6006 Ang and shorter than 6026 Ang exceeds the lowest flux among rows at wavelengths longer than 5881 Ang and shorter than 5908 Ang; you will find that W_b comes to 1.0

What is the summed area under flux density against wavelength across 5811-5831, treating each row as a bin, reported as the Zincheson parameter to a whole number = 252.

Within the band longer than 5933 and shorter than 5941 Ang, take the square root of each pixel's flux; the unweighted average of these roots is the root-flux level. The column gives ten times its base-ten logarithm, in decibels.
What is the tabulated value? 5.30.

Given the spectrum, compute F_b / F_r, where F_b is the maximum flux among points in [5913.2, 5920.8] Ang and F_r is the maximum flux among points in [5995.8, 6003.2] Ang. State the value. 1.07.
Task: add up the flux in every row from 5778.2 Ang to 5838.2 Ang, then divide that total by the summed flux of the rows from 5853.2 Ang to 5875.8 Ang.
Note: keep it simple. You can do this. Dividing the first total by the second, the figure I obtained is 2.7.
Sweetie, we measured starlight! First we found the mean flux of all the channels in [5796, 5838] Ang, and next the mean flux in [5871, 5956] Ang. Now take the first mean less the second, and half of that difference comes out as 0.43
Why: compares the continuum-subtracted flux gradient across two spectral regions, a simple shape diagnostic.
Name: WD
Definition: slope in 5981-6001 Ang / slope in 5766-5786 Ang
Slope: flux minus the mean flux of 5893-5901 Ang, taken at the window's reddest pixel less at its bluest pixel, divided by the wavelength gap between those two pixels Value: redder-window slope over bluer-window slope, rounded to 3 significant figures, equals 126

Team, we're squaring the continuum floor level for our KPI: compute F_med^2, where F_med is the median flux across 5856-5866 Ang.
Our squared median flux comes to 157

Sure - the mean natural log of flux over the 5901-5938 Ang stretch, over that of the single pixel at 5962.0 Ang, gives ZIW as 0.98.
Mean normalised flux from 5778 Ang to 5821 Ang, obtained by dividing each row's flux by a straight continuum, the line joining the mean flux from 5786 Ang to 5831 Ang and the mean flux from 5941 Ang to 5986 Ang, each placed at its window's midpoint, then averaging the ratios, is 1.00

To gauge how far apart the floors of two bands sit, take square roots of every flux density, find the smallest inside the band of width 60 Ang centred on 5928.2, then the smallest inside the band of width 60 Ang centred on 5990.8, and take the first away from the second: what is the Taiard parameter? -0.048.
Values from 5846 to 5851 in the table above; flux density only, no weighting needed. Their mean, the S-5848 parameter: 12.4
